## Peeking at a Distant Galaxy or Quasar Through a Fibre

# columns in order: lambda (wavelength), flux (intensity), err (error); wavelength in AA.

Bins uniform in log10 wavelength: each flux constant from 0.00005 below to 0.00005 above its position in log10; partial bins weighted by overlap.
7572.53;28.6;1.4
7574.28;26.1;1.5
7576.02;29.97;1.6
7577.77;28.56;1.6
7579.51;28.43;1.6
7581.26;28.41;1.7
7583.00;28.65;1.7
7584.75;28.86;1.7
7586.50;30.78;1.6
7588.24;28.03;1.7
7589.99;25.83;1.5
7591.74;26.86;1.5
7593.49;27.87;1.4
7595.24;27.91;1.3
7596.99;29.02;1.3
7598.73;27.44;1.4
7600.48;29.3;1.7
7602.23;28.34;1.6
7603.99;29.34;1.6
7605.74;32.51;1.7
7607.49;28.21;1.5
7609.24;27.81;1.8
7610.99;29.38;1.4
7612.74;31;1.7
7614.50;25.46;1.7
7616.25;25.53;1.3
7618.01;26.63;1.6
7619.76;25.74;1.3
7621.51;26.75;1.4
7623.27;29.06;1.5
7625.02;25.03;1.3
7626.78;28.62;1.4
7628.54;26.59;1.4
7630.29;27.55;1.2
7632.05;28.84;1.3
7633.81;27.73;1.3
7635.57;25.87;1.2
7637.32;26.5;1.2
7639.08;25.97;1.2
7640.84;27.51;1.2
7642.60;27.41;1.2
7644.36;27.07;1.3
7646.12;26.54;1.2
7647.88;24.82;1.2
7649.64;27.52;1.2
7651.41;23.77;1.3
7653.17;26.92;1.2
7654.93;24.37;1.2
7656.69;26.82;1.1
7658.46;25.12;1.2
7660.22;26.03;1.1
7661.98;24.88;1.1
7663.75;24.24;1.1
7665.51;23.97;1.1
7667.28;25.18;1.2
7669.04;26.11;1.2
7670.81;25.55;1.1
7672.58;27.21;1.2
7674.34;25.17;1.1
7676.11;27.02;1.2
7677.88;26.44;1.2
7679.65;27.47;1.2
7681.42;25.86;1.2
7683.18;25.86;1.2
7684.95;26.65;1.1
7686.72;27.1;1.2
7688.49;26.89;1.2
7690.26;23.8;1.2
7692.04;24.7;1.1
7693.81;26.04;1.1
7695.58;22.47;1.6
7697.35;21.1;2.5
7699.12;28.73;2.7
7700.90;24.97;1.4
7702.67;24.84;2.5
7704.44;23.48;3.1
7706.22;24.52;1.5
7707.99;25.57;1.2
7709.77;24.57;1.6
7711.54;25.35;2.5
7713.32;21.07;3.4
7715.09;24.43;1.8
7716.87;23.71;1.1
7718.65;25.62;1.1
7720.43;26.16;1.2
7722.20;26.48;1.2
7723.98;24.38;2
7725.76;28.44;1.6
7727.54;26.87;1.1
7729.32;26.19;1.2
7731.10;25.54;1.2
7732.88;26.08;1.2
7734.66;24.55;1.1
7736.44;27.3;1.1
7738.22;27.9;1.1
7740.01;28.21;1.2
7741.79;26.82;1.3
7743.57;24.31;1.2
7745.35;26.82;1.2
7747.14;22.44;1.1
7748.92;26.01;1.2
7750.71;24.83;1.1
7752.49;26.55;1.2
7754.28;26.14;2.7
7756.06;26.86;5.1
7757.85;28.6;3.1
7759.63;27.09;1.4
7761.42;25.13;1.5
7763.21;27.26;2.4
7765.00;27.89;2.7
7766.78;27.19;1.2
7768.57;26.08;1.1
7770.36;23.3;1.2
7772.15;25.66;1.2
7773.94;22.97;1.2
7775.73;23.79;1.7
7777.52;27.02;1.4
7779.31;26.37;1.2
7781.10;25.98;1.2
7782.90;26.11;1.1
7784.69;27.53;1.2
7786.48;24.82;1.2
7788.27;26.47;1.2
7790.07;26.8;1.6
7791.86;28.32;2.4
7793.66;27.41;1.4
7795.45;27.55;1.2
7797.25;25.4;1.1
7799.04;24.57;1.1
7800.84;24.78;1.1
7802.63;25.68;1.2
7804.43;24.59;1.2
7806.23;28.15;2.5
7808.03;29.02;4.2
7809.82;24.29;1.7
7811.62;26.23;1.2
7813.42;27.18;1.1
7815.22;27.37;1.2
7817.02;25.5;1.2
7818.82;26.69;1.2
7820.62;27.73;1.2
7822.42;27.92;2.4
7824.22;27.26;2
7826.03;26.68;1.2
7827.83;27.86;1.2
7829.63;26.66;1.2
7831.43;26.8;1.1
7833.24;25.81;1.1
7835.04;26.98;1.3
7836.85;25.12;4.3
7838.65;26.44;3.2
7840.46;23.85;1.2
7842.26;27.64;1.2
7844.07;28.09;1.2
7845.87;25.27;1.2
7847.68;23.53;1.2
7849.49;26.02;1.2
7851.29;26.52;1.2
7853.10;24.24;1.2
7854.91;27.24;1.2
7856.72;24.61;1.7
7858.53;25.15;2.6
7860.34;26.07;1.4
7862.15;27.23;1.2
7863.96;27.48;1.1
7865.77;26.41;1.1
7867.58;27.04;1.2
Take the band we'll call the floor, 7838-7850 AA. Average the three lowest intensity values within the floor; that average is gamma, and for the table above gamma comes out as 24.2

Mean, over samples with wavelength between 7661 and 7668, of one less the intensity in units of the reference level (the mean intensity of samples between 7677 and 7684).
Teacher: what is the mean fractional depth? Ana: 0.070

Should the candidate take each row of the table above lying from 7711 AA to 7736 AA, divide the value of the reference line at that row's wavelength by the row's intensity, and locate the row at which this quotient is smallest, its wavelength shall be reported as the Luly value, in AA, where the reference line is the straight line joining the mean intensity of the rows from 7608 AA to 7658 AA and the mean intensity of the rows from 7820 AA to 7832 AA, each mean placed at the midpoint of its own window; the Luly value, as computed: 7725.76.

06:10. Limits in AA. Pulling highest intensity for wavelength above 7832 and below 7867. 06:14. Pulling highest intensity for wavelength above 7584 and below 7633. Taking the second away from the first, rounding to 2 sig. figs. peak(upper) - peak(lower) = -4.4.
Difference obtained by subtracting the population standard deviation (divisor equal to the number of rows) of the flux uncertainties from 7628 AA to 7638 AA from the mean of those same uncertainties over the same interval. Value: 1.19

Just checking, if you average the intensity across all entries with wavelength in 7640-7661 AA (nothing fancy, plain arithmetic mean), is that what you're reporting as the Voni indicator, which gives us 26.2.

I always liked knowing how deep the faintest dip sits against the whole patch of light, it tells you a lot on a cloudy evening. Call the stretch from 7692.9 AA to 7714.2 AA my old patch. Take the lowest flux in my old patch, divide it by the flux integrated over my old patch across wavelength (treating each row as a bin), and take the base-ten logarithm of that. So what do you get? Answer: -1.39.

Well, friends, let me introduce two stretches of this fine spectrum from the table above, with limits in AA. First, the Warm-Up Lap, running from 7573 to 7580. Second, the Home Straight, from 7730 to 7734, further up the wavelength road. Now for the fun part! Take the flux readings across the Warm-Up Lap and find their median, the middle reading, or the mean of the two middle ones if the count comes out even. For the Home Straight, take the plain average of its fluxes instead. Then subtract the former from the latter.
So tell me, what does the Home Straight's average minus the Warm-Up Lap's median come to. -2.7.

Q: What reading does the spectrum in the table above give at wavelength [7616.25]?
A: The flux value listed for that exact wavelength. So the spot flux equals 25.53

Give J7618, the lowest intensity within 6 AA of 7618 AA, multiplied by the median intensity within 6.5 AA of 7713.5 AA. 626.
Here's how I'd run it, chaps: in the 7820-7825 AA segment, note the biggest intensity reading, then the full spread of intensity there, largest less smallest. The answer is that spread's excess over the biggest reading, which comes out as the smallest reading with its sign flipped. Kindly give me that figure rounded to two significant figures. -27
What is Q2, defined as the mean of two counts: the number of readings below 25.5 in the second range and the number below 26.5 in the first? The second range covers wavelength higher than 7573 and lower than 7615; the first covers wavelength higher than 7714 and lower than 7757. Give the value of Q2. 8.0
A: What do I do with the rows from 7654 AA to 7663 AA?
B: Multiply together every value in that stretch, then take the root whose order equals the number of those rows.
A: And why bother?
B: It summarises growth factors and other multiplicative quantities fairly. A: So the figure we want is 25.4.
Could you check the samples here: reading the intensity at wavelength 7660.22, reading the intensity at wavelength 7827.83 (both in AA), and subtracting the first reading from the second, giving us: 1.8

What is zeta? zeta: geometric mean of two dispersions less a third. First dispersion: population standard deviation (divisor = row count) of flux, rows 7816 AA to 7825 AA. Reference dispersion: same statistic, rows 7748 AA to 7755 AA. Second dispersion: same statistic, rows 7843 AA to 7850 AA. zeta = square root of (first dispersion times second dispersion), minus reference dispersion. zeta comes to 0.6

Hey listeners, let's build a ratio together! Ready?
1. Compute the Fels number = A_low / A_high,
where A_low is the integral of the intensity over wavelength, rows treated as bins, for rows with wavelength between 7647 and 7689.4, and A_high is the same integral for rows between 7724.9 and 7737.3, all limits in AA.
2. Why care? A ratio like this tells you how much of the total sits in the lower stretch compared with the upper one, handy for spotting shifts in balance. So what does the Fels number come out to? 3.3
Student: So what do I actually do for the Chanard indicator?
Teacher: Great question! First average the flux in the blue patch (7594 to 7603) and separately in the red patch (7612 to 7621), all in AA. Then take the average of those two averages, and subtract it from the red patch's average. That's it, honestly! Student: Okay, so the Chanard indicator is -0.8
